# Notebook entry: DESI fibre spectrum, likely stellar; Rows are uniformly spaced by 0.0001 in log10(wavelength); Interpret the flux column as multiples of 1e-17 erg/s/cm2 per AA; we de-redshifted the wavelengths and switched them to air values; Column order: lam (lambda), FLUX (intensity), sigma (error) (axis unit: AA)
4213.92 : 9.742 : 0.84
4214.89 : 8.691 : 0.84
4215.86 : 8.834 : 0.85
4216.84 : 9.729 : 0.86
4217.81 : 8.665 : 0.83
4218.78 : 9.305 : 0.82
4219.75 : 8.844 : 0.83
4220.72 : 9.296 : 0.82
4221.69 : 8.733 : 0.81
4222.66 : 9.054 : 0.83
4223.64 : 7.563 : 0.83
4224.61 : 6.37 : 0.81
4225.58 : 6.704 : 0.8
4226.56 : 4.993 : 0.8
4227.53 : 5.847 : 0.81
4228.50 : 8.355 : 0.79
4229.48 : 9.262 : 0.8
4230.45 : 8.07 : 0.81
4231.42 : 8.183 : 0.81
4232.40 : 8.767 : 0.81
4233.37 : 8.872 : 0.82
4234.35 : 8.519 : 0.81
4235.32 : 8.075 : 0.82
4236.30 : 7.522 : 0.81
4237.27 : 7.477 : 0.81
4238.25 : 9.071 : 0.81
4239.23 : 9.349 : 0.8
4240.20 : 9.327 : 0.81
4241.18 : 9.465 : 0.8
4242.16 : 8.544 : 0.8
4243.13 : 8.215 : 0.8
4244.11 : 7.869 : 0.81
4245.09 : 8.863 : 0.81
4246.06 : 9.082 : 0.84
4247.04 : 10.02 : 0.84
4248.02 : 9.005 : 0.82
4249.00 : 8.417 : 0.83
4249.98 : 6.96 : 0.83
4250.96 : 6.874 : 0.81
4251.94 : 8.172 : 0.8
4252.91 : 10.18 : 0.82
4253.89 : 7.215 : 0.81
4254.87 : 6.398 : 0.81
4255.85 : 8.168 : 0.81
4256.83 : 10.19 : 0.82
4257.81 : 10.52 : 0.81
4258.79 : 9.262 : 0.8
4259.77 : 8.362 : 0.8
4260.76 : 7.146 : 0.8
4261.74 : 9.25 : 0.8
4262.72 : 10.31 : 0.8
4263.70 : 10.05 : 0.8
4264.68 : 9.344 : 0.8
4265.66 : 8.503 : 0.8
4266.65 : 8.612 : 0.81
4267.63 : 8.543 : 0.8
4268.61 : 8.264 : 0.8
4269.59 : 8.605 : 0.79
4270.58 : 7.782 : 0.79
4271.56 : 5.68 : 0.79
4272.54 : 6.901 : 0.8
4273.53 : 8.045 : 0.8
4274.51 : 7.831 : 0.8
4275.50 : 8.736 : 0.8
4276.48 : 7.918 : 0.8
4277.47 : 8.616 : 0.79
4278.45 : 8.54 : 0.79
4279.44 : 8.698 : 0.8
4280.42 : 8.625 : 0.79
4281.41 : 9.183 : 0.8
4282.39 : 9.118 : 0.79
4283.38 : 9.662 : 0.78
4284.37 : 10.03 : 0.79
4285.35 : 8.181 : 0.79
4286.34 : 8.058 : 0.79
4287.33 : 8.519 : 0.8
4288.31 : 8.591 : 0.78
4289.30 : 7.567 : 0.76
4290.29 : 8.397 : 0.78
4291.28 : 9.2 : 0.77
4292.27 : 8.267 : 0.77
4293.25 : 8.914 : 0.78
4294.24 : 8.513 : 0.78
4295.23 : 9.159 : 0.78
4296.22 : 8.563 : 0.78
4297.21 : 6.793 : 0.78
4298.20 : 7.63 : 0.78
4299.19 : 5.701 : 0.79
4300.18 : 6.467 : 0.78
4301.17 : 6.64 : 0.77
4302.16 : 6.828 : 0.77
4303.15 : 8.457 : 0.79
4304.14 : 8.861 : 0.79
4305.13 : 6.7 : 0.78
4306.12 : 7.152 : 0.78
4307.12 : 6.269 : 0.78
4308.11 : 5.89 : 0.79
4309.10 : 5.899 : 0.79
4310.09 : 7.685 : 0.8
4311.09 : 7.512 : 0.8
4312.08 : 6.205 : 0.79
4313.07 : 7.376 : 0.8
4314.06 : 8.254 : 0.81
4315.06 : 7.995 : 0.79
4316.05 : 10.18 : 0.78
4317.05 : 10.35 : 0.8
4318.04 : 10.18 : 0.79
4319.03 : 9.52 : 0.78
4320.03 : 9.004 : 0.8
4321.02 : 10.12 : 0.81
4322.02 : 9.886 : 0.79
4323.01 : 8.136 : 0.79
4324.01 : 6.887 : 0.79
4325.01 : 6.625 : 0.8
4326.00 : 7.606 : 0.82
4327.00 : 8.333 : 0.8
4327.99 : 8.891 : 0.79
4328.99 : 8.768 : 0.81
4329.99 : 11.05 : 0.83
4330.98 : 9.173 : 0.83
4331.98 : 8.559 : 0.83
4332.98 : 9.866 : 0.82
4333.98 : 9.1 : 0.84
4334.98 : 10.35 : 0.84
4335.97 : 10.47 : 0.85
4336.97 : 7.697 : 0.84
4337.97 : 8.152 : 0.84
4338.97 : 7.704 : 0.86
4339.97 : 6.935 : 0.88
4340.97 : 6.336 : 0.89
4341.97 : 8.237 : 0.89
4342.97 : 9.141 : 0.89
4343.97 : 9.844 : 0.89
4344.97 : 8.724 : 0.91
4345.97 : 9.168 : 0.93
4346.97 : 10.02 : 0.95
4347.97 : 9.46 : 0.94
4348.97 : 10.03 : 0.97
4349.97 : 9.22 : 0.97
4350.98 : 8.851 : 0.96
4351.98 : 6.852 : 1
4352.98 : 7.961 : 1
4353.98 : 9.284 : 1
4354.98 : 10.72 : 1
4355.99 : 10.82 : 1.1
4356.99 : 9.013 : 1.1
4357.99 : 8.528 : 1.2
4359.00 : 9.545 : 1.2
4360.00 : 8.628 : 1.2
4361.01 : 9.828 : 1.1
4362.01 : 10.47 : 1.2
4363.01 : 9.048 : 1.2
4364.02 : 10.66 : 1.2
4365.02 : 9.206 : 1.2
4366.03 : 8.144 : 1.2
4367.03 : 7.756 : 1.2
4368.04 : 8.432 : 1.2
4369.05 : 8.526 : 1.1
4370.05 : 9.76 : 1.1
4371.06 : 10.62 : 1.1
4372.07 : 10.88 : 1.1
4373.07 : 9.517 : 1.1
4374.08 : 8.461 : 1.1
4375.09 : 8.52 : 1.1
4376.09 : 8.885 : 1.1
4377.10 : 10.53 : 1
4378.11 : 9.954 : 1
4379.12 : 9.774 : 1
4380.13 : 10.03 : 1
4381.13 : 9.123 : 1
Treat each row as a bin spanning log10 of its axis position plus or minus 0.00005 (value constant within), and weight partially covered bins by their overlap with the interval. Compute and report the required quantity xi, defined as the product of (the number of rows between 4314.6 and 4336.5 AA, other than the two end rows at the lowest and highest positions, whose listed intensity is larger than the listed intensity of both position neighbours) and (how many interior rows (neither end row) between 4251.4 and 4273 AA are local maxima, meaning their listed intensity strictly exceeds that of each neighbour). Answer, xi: 25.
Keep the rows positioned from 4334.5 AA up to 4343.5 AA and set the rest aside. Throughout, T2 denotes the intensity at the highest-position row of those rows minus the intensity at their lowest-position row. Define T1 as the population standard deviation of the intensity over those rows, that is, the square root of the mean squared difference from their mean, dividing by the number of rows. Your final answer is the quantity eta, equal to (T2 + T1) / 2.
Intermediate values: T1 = 1.34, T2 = -1.2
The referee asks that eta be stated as 0.06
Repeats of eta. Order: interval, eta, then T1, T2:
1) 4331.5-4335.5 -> 1.24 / 0.69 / 1.8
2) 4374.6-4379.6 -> 0.99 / 0.73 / 1.3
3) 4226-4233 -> 2.62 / 1.47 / 3.8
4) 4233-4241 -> 0.58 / 0.71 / 0.5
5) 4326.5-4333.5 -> 1.20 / 0.87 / 1.5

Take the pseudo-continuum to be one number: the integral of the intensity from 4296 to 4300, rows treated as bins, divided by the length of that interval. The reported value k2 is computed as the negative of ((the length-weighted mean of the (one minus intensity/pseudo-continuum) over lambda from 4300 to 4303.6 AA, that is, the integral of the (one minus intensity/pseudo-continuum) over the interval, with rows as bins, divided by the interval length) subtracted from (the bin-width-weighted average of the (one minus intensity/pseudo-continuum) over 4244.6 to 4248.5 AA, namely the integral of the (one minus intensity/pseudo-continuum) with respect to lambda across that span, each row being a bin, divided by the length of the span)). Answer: 0.30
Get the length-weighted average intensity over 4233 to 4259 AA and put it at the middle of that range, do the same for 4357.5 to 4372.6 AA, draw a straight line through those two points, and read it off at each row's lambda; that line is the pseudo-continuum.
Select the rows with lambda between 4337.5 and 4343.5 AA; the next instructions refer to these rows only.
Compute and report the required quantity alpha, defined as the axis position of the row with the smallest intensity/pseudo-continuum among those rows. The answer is 4340.97 AA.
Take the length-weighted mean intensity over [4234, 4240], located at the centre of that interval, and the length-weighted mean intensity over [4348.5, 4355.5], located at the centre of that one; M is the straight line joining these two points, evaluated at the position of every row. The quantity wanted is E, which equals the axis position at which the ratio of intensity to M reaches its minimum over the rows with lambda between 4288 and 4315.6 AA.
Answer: 4299.19 AA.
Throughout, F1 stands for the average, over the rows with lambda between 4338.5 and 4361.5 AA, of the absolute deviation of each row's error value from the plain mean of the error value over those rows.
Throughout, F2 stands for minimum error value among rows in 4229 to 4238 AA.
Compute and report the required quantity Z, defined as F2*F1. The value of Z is 0.068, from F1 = 0.085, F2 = 0.80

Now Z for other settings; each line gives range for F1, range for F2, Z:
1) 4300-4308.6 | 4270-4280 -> 0.005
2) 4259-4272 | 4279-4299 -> 0.003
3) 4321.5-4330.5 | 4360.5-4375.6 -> 0.013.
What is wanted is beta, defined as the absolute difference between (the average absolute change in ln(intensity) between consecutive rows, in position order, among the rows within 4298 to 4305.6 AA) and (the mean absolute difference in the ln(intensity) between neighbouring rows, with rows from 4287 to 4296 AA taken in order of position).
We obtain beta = 0.07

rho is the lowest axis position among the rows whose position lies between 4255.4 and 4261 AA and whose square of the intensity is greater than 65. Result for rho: 4255.85 AA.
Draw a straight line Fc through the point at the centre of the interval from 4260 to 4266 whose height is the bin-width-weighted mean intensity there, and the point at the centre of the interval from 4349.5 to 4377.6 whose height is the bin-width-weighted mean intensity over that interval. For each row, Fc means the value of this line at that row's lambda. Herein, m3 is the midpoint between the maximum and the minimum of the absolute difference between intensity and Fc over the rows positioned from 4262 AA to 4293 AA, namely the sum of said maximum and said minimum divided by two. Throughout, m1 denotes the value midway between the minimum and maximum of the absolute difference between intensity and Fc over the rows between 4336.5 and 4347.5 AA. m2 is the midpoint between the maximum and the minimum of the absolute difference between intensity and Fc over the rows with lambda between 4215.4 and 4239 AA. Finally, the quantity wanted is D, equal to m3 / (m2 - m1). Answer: 3.0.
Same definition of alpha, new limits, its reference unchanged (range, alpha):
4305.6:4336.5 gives 4308.11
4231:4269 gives 4254.87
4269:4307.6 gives 4299.19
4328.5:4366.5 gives 4340.97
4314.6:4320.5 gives 4315.06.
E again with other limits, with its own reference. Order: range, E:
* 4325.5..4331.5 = 4326.00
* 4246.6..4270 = 4254.87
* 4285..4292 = 4289.30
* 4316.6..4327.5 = 4325.01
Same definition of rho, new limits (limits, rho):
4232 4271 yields 4232.40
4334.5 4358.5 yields 4334.98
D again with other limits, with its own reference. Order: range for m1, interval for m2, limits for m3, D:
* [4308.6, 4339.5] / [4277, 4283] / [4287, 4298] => -0.9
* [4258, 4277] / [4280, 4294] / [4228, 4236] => -0.6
